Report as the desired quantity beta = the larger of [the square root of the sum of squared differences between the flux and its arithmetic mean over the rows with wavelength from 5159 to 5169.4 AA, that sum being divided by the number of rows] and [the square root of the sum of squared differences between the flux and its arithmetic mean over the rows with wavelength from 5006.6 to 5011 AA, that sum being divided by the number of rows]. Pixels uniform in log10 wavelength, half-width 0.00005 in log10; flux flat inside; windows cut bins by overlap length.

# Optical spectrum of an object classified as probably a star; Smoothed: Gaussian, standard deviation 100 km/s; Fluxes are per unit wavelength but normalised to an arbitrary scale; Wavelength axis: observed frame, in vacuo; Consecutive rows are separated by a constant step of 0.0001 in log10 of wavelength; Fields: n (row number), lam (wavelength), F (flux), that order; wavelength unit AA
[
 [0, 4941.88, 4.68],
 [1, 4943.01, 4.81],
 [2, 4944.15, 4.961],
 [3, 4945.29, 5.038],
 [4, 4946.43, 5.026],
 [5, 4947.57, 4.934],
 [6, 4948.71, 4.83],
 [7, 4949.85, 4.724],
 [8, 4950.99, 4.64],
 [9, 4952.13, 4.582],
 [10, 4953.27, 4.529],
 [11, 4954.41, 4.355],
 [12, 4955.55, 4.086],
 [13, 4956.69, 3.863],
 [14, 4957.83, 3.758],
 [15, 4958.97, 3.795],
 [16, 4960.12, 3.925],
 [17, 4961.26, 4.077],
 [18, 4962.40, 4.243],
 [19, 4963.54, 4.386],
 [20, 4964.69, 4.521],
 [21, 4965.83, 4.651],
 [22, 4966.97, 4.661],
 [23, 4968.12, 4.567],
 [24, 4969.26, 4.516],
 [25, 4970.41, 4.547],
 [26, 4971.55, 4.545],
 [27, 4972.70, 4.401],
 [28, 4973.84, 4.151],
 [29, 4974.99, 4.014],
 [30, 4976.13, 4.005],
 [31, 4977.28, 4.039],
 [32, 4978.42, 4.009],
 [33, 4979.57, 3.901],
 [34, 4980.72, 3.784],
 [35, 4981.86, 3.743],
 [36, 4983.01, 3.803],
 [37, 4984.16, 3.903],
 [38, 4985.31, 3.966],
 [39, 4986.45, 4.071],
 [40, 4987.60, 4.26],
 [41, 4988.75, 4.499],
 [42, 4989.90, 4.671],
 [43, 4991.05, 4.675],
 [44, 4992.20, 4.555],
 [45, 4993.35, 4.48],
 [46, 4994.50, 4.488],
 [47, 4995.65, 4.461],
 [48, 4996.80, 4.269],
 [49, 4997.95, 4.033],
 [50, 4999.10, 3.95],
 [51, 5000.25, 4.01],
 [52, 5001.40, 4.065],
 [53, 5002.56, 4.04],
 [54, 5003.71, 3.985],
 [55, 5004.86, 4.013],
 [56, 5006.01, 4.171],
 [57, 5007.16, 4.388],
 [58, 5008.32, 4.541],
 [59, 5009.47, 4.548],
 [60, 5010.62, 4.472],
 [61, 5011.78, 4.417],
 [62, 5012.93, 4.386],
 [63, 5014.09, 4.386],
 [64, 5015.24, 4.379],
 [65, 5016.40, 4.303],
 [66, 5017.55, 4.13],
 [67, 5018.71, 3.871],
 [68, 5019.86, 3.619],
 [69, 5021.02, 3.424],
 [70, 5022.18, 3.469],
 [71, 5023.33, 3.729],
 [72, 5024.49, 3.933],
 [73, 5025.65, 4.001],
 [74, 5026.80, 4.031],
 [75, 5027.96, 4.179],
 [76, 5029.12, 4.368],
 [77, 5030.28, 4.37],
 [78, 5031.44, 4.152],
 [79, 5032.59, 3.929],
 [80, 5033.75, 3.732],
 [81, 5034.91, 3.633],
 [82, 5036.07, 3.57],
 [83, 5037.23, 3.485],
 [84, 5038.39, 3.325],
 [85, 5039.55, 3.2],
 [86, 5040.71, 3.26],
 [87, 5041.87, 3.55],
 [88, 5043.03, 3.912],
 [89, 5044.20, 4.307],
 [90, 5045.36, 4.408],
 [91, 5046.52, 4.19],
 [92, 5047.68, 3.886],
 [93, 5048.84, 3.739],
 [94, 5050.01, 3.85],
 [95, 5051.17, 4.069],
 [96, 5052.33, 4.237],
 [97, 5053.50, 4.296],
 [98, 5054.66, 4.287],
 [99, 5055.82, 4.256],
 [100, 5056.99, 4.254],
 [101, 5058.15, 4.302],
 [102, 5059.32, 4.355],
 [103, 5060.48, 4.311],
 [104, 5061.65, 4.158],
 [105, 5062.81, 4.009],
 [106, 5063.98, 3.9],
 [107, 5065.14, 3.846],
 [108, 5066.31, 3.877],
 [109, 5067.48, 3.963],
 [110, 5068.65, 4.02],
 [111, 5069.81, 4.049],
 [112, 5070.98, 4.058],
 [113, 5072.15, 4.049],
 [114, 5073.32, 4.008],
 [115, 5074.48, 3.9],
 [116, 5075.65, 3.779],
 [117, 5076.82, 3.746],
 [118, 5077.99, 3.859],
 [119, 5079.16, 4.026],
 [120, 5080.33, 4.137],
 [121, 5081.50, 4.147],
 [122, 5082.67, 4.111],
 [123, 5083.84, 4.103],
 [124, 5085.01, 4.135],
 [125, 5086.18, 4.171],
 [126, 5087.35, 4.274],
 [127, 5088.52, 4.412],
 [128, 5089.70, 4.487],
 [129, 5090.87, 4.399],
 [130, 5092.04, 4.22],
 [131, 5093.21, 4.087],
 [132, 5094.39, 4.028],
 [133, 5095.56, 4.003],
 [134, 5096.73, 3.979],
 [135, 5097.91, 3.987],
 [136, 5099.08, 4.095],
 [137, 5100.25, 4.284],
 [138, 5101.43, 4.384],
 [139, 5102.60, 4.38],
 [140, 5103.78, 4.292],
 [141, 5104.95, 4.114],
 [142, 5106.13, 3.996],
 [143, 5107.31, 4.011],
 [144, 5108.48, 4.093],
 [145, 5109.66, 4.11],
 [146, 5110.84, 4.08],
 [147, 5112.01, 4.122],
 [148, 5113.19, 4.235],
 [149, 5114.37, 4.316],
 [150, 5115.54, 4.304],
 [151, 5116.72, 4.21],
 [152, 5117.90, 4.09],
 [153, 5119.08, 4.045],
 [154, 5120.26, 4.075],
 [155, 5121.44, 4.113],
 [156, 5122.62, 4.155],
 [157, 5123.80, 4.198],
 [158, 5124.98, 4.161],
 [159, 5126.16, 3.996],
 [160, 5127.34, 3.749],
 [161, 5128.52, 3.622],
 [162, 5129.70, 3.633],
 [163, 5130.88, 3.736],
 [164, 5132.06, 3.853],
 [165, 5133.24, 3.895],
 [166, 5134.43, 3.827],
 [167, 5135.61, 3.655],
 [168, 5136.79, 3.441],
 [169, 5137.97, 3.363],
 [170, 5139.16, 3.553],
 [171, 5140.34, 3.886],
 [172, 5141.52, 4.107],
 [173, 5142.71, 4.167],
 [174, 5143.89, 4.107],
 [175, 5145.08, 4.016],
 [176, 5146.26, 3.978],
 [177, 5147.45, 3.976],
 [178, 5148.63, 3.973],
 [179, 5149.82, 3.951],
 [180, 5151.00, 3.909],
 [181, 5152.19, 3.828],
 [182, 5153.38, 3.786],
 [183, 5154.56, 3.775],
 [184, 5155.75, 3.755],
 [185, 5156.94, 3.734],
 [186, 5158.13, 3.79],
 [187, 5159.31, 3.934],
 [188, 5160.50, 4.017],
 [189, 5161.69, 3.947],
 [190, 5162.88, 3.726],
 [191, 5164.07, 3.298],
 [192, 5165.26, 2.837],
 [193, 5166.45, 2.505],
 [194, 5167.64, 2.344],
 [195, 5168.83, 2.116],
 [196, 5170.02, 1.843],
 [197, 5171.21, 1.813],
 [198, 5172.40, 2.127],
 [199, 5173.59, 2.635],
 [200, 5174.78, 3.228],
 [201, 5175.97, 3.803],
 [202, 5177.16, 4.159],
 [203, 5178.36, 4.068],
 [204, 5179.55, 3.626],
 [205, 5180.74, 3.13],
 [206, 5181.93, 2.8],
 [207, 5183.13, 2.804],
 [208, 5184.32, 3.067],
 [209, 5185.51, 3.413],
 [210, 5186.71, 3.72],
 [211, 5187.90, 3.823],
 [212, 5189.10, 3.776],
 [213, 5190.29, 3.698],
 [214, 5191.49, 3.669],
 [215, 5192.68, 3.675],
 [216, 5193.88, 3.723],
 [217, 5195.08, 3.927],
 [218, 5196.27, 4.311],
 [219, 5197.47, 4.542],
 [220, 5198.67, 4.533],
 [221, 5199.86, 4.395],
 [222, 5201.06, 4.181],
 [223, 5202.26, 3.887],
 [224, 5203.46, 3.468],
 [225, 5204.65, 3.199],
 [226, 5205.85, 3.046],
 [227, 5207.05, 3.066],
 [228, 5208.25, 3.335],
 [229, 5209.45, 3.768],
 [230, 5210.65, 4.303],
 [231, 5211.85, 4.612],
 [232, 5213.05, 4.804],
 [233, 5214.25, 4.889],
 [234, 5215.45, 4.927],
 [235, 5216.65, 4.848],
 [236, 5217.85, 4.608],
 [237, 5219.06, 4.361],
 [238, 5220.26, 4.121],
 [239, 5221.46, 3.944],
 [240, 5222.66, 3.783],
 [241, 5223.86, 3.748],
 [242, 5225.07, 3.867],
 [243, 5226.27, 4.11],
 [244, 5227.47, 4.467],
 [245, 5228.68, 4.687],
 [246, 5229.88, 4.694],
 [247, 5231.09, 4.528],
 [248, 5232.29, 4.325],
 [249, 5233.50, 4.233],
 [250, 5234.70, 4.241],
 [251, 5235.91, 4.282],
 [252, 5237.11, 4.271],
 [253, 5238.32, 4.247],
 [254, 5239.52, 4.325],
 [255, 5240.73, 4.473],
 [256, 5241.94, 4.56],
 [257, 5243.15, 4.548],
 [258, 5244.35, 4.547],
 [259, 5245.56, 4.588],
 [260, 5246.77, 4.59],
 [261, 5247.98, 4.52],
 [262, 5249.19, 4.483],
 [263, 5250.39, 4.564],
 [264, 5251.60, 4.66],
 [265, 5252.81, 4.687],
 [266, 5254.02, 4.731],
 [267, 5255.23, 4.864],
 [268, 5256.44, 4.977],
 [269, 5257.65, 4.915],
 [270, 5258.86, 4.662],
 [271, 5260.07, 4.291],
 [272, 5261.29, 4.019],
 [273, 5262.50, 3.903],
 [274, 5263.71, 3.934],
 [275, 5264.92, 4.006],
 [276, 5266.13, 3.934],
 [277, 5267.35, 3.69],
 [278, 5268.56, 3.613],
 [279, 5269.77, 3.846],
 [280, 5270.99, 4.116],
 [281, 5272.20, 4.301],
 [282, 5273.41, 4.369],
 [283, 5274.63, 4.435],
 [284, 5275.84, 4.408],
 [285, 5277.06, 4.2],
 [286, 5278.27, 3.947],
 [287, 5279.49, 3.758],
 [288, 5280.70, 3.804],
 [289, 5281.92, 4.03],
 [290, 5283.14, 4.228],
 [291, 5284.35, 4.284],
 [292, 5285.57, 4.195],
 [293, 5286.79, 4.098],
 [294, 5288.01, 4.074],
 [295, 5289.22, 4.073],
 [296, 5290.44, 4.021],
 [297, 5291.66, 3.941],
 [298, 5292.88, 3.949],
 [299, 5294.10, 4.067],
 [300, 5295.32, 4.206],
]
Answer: 0.71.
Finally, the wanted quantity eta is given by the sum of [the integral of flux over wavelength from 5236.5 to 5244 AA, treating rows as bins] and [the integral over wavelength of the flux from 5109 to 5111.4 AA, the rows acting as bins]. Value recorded 43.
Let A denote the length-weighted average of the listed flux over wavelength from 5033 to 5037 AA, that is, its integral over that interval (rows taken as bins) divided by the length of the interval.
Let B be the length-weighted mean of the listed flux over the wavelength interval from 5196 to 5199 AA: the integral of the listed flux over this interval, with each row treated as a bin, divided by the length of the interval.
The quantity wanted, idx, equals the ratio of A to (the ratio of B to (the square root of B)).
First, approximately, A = 3.6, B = 4.46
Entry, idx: 1.72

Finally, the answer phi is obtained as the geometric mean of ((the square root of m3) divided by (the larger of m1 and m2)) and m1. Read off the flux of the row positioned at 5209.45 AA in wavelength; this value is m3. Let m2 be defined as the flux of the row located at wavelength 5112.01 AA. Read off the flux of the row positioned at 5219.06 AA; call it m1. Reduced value 1.39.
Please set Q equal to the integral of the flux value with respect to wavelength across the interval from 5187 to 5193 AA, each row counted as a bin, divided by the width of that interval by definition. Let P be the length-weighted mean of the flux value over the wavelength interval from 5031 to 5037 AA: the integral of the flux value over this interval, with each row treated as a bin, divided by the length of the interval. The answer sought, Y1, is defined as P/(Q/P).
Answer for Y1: 3.83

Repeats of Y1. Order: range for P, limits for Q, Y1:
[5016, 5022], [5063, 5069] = 3.74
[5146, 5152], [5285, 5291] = 3.81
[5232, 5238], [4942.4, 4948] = 3.67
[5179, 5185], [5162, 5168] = 3.17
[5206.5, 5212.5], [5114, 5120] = 3.51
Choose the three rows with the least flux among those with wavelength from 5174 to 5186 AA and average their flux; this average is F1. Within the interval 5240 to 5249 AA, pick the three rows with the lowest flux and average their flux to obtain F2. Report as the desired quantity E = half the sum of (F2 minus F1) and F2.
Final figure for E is 3.1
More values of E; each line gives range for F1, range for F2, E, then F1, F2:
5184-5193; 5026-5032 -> 2.4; 3.38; 4.12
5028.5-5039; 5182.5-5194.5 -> 1.4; 3.46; 3.09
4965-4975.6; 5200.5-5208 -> 1.0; 4.19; 3.10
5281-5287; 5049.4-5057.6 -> 2.0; 4.11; 4.05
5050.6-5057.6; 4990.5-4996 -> 2.4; 4.19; 4.48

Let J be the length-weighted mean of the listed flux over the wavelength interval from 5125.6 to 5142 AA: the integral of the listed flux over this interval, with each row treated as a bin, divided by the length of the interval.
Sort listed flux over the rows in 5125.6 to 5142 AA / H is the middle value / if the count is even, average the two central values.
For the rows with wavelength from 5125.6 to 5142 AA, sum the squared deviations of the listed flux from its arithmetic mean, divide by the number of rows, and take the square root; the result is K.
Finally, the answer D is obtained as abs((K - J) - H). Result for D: 7.28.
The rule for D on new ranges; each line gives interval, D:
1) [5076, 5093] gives 8.10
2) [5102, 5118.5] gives 8.17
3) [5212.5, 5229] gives 8.36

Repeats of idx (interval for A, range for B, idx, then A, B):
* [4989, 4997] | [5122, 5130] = 2.28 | 4.5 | 3.94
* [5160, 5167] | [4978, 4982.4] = 1.72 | 3.4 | 3.86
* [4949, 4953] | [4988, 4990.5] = 2.18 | 4.7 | 4.56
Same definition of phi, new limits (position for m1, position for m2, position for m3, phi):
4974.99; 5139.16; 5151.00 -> 1.41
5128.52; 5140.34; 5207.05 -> 1.28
